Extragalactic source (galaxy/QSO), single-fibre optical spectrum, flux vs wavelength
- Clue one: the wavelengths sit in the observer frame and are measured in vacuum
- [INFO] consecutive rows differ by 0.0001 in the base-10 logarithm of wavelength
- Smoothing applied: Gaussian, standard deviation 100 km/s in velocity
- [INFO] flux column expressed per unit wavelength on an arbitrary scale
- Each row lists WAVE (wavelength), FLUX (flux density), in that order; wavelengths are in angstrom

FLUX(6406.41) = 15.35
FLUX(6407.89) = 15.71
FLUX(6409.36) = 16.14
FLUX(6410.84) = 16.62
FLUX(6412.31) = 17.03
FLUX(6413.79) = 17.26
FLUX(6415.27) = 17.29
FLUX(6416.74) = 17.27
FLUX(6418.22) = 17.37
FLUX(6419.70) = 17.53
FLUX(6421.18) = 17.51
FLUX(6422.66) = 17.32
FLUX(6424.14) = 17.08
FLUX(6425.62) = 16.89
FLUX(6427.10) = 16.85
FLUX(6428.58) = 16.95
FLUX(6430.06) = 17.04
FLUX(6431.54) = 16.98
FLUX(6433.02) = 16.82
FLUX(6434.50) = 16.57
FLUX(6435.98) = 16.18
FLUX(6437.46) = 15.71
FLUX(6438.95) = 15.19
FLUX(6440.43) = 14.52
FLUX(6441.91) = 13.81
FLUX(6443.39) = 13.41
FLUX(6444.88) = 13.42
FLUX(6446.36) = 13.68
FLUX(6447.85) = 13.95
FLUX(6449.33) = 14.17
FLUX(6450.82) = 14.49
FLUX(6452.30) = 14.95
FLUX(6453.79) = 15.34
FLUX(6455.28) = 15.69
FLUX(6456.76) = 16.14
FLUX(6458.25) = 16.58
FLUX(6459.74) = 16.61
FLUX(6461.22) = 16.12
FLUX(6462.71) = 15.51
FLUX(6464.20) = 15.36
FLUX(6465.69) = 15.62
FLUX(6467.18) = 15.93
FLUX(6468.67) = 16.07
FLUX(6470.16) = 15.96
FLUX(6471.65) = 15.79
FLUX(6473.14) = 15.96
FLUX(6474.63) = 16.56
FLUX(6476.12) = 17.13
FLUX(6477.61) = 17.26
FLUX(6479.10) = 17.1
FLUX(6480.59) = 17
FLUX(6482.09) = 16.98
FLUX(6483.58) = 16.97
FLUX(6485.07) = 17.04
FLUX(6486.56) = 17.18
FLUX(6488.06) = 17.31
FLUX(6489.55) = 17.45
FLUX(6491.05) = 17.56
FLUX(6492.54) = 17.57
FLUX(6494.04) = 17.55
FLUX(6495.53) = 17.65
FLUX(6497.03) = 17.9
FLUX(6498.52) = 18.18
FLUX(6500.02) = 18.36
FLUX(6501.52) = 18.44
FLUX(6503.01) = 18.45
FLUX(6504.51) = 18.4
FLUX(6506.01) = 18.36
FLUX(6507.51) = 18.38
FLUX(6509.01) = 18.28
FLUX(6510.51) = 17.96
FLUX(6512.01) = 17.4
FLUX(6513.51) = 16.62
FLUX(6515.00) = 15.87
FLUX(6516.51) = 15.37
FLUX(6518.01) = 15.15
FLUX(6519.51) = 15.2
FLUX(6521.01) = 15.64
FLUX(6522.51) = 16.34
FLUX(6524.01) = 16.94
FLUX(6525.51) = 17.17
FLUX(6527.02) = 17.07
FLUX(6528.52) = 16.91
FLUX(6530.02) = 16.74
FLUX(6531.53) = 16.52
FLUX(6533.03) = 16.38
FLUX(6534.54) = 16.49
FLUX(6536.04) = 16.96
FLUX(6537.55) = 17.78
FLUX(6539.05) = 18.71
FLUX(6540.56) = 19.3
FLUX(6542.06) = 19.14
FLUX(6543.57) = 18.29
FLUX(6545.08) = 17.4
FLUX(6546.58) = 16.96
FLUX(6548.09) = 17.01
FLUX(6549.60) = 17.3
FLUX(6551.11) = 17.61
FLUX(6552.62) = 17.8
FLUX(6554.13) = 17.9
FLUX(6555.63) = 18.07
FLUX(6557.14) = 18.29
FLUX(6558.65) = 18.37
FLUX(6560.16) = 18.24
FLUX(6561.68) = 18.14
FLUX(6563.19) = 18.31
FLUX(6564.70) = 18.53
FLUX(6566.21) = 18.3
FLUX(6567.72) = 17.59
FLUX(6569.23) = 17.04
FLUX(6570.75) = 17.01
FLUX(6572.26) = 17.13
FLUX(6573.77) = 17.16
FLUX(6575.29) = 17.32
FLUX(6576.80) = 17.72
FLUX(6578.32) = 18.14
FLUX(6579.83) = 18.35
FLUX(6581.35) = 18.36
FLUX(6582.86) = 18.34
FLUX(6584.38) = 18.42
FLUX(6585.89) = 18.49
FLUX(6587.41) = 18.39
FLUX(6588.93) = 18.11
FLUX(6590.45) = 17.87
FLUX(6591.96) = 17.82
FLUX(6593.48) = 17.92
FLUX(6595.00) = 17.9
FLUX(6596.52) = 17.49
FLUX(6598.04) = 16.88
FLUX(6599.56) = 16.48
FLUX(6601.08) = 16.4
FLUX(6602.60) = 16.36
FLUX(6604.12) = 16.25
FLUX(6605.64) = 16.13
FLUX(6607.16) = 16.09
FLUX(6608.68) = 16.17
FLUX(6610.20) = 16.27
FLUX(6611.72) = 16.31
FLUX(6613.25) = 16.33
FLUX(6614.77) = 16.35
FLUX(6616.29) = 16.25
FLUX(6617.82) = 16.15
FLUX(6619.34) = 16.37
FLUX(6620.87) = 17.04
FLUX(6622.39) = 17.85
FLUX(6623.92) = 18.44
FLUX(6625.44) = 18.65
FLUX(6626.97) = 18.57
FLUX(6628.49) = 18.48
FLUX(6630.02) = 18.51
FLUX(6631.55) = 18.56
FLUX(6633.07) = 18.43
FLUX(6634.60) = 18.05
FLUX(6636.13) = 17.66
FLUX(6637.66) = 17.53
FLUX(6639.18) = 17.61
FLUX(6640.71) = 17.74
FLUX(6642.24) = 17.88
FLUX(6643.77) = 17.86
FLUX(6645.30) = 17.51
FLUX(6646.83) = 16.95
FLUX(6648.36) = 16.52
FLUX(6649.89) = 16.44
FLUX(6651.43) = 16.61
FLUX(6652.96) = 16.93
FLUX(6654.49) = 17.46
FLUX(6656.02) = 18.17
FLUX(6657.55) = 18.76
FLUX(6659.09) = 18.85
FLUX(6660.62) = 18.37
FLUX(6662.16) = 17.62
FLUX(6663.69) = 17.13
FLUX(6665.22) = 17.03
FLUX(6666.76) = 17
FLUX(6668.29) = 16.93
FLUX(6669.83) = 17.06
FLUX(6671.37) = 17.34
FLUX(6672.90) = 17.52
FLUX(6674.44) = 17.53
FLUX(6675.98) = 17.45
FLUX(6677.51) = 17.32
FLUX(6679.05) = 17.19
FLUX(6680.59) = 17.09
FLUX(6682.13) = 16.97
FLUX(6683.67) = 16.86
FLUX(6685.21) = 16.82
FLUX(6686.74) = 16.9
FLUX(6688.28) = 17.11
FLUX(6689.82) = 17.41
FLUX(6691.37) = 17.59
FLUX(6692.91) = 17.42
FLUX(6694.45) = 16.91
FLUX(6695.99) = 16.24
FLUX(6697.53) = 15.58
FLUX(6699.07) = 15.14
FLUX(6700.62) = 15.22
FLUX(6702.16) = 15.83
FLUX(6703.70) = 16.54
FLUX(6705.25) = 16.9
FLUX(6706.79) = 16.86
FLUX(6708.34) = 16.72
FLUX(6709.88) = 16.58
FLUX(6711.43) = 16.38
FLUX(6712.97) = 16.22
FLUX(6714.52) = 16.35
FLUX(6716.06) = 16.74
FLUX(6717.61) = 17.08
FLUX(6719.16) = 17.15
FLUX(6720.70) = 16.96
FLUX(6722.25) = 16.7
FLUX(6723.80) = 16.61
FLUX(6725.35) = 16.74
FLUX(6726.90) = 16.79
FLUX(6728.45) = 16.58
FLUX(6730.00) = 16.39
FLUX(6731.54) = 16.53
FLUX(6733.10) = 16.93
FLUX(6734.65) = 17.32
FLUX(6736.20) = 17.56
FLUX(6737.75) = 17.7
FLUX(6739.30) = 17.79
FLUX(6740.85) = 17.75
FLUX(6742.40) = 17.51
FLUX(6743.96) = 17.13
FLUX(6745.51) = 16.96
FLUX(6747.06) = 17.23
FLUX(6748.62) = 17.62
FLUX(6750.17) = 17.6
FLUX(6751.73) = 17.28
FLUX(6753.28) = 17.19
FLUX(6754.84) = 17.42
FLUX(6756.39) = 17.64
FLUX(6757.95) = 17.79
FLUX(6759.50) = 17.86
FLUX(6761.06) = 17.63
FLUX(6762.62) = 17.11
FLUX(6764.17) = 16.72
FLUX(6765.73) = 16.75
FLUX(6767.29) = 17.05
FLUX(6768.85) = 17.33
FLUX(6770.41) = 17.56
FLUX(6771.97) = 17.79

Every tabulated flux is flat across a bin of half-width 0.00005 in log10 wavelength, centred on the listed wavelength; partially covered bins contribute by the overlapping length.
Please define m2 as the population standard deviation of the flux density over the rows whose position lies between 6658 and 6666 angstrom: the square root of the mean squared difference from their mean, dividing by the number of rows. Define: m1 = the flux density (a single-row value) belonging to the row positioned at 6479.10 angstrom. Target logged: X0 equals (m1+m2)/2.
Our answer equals 8.90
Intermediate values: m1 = 17.1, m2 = 0.7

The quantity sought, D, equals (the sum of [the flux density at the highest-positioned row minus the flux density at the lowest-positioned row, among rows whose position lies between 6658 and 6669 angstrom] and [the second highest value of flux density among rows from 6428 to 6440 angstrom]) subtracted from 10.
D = -5.1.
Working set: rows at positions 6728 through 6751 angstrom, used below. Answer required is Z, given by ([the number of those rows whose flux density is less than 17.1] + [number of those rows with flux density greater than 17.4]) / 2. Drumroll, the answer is 6.0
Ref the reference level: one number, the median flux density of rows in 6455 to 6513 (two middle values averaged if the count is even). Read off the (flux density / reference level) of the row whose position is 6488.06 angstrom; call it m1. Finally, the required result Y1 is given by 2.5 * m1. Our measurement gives 2.53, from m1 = 1.01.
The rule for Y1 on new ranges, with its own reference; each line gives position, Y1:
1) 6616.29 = 2.37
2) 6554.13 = 2.61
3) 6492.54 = 2.56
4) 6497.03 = 2.61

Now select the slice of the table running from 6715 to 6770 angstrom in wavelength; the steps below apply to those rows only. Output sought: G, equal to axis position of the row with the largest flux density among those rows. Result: 6759.50 angstrom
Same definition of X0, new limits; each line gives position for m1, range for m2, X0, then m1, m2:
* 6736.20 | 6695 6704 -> 9.03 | 17.56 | 0.5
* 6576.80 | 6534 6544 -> 9.36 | 17.72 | 1.0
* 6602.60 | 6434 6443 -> 8.65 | 16.36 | 0.9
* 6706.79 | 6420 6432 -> 8.54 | 16.86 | 0.2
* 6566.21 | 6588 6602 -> 9.46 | 18.3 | 0.6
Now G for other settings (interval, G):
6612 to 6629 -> 6625.44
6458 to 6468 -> 6459.74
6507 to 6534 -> 6507.51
